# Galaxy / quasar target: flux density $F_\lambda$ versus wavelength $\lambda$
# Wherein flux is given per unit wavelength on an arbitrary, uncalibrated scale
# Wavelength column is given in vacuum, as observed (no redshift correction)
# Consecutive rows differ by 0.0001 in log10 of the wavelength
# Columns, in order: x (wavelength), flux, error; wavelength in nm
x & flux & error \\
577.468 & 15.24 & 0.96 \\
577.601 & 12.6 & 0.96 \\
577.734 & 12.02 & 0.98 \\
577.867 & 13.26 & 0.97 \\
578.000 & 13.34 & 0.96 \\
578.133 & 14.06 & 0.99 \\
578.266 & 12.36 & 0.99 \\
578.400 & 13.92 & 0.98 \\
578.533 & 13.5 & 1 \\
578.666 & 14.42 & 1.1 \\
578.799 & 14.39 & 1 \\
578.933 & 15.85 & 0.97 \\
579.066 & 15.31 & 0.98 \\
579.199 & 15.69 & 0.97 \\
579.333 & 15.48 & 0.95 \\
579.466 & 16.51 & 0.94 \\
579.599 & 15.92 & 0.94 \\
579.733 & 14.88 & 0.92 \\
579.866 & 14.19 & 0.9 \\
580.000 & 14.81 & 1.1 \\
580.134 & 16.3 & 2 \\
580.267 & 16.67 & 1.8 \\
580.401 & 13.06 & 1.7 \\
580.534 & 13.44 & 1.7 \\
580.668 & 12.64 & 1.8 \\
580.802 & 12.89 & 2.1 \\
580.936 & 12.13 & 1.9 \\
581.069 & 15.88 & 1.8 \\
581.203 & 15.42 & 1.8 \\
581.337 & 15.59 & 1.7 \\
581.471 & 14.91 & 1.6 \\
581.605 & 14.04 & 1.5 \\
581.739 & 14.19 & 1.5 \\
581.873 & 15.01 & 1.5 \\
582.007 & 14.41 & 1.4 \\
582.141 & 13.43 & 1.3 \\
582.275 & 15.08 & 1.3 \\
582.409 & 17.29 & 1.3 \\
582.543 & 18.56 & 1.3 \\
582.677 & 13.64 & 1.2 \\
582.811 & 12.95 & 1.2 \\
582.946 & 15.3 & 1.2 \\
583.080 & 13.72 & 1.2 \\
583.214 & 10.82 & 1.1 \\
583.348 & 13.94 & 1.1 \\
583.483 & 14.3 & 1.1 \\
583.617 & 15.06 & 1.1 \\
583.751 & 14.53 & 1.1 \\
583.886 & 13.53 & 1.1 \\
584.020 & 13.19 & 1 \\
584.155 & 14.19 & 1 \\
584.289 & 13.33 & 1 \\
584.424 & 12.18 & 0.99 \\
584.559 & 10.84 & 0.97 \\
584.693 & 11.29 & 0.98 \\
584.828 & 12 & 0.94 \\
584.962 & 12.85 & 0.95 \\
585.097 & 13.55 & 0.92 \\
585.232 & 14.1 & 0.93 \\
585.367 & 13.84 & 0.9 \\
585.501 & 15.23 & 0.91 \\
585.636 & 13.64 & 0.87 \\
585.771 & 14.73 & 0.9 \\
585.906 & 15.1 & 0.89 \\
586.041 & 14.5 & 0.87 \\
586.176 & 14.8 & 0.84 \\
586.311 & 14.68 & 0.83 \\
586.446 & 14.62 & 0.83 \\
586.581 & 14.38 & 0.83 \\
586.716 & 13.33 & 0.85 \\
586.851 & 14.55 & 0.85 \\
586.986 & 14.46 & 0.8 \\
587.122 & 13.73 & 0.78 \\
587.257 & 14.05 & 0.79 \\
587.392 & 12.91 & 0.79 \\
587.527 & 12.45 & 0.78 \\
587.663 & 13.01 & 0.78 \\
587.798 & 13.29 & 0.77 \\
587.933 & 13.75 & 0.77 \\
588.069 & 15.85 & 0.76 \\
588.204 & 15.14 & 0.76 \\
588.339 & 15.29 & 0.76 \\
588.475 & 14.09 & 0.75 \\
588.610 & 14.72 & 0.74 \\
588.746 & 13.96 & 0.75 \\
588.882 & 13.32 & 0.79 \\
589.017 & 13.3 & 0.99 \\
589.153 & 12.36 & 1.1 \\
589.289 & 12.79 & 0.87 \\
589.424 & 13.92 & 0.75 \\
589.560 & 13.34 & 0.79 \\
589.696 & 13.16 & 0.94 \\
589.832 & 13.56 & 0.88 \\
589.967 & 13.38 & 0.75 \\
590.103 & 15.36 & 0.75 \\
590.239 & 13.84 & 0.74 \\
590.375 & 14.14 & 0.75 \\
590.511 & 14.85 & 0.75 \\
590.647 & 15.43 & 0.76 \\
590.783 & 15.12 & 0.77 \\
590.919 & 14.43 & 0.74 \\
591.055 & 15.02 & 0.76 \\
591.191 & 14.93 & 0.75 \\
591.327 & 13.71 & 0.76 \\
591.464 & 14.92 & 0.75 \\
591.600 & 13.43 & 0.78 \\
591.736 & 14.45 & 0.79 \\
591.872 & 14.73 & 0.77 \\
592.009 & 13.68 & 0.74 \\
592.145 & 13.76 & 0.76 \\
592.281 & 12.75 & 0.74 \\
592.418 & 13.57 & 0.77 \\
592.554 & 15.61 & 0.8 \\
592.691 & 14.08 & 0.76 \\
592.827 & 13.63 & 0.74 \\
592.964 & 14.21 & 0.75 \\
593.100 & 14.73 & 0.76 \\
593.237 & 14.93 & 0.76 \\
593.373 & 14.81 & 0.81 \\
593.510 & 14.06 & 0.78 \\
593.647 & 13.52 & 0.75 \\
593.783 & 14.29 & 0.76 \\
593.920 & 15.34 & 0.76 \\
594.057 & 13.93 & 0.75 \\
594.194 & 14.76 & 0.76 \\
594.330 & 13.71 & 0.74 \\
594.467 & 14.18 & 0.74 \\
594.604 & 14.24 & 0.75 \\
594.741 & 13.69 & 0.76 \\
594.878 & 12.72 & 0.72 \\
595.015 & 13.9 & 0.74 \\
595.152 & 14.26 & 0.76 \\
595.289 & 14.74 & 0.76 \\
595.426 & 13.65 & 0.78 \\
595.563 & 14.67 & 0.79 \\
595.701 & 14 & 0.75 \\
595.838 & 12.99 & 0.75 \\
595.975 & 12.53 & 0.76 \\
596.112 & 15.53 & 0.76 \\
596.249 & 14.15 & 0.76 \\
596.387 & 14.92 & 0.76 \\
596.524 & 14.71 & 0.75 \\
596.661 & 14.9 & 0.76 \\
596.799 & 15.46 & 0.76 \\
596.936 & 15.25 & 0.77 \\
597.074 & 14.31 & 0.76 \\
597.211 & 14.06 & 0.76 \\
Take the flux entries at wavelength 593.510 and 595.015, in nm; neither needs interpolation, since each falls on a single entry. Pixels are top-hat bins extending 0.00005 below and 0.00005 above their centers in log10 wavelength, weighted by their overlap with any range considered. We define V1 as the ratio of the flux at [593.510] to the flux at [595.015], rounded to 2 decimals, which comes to 1.01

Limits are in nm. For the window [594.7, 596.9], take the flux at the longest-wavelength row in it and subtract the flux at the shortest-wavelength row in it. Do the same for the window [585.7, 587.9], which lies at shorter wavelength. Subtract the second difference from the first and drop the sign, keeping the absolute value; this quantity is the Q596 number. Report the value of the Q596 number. 3.2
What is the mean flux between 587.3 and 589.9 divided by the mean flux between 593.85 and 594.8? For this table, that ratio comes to 0.96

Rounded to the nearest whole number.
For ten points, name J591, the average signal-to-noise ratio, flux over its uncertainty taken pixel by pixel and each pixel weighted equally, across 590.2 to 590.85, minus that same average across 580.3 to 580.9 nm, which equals 12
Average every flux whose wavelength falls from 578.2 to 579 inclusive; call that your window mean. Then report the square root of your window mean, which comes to 3.75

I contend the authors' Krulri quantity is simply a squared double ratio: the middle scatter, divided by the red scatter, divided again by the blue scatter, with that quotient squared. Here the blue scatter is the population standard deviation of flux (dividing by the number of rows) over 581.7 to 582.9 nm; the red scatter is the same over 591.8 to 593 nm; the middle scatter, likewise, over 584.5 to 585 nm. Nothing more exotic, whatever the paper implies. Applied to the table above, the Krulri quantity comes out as 0.3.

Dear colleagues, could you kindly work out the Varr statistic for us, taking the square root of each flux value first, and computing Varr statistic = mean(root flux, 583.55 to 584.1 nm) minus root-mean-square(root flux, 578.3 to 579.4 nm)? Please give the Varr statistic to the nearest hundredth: -0.10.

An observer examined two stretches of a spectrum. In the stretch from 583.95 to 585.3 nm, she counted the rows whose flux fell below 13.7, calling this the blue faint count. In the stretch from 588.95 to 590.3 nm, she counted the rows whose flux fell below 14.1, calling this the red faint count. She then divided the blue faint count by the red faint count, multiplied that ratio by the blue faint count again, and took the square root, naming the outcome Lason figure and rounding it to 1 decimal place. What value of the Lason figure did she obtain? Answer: 2.7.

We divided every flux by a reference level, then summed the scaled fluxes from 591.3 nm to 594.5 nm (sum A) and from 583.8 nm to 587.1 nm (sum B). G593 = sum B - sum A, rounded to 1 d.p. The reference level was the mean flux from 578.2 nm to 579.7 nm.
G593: -0.8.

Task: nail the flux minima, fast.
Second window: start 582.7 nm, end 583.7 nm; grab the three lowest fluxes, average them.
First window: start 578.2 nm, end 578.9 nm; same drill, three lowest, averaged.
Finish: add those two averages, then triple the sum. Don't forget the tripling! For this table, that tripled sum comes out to 77.3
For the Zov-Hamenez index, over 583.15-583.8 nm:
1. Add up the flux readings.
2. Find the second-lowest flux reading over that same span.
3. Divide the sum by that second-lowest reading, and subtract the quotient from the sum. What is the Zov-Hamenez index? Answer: 64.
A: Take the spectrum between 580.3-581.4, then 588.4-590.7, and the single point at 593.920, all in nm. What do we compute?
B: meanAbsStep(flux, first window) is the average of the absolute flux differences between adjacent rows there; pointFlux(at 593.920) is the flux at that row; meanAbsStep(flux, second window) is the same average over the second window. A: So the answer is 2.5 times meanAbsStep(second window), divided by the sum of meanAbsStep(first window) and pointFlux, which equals 0.11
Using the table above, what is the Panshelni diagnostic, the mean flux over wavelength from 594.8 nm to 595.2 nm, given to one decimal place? 13.6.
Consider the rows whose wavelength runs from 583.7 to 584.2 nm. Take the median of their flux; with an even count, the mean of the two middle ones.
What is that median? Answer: 13.9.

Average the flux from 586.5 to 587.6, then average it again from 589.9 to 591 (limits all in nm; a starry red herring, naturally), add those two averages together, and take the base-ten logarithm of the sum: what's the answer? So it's 1.45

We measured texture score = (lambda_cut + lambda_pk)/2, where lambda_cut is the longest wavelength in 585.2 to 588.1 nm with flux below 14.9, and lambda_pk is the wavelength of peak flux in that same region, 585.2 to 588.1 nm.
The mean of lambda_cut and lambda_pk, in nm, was 588.00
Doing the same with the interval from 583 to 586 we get 585.64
